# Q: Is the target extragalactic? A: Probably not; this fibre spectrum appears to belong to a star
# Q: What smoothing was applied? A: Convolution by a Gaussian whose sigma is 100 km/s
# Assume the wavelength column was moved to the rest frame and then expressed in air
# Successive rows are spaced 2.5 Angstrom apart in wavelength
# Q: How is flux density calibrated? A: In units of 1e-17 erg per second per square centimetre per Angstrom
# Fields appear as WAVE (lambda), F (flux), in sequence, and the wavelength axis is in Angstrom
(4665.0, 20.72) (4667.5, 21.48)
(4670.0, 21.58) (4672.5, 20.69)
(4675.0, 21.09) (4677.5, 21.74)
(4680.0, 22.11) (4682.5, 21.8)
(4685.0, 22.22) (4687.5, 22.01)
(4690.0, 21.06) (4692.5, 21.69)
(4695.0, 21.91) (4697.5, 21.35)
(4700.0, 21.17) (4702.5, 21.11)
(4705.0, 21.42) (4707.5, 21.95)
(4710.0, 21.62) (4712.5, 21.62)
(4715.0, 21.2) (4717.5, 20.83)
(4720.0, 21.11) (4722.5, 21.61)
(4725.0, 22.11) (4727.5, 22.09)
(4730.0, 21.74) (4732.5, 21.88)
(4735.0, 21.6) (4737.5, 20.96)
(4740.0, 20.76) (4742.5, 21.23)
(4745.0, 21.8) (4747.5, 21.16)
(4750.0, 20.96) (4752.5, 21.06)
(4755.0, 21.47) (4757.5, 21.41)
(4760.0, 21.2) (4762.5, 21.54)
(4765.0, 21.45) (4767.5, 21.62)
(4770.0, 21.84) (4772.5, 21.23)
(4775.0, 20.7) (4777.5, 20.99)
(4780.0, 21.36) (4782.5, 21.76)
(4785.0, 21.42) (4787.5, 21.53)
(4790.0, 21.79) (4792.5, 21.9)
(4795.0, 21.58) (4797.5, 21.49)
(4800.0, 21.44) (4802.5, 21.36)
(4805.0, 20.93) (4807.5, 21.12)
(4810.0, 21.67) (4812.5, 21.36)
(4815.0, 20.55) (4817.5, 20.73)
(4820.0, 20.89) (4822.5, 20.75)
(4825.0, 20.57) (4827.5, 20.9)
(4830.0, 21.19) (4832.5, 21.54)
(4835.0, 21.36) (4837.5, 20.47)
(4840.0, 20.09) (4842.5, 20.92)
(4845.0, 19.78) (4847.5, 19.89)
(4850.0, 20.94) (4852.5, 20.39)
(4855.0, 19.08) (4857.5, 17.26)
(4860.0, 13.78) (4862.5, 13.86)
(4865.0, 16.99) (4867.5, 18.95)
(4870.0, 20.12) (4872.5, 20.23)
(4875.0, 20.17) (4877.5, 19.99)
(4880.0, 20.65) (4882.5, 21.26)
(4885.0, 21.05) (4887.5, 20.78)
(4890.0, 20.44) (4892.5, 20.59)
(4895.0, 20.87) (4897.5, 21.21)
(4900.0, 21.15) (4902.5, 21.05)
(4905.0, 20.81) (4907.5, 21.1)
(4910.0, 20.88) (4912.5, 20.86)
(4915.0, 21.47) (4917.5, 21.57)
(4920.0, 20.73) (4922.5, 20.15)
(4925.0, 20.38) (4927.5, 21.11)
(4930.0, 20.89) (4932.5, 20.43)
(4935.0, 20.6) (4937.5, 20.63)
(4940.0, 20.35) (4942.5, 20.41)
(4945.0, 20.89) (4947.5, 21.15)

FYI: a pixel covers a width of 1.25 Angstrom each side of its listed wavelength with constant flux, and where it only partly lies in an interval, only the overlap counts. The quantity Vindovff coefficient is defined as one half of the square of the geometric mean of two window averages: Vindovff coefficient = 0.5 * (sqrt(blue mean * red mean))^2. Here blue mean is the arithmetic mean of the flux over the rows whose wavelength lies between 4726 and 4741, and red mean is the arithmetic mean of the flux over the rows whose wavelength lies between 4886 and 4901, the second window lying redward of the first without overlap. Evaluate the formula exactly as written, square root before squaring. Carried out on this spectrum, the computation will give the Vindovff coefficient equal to 224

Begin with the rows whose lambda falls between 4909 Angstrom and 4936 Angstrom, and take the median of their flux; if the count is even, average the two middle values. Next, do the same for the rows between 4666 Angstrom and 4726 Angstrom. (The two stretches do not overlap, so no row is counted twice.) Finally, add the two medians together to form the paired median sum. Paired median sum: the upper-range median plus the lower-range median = 42.5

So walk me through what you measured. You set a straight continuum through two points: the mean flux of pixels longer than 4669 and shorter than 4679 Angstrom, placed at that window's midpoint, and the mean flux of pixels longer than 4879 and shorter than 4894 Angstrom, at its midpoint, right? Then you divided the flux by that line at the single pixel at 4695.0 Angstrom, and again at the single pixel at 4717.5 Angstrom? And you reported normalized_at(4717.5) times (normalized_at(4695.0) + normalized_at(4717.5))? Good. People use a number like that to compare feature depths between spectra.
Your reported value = 1.98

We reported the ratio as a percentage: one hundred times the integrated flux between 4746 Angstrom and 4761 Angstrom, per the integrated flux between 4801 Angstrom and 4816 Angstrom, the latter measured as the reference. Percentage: 100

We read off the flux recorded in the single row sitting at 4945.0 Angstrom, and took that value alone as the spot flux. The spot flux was 20.89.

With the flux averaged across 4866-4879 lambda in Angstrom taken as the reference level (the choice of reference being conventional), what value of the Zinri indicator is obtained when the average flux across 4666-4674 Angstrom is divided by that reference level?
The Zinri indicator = 1.07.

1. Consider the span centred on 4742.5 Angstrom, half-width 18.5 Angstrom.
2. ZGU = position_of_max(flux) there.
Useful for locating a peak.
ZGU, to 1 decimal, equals 4725.0 Angstrom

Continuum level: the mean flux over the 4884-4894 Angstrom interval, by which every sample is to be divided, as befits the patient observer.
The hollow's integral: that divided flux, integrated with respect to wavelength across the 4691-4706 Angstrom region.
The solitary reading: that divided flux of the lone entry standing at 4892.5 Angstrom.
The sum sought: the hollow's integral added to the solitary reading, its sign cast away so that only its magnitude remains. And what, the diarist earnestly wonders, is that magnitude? 16.5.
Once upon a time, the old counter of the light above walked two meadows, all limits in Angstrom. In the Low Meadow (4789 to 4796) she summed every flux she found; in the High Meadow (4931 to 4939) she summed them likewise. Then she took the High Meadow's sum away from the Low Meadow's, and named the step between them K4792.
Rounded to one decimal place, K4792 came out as 3.6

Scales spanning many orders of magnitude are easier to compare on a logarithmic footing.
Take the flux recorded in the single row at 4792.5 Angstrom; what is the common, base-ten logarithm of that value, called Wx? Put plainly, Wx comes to 1.34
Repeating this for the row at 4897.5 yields 1.33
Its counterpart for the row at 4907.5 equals 1.32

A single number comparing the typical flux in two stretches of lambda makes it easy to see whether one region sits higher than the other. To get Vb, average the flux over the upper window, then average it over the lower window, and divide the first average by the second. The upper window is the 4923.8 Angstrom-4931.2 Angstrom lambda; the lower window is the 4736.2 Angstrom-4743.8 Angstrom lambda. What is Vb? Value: 0.99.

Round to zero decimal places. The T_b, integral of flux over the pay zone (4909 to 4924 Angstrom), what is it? 314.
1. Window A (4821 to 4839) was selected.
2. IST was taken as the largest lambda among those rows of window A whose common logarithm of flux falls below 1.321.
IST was 4837.5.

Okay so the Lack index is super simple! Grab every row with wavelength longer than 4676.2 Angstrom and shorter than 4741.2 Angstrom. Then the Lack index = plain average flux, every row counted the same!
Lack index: 21.6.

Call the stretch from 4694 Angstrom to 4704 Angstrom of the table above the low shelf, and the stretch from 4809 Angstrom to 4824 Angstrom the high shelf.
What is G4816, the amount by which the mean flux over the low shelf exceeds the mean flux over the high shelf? 0.4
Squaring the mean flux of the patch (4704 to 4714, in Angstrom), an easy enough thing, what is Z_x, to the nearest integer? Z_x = 469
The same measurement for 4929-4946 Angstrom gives 424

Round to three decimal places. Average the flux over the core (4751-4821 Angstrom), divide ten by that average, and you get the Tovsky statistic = 0.469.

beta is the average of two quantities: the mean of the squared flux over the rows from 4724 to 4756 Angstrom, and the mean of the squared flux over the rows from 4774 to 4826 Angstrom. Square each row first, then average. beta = 456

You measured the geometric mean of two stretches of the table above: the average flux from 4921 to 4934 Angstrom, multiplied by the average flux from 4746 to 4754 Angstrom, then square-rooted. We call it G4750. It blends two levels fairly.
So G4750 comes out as 20.8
